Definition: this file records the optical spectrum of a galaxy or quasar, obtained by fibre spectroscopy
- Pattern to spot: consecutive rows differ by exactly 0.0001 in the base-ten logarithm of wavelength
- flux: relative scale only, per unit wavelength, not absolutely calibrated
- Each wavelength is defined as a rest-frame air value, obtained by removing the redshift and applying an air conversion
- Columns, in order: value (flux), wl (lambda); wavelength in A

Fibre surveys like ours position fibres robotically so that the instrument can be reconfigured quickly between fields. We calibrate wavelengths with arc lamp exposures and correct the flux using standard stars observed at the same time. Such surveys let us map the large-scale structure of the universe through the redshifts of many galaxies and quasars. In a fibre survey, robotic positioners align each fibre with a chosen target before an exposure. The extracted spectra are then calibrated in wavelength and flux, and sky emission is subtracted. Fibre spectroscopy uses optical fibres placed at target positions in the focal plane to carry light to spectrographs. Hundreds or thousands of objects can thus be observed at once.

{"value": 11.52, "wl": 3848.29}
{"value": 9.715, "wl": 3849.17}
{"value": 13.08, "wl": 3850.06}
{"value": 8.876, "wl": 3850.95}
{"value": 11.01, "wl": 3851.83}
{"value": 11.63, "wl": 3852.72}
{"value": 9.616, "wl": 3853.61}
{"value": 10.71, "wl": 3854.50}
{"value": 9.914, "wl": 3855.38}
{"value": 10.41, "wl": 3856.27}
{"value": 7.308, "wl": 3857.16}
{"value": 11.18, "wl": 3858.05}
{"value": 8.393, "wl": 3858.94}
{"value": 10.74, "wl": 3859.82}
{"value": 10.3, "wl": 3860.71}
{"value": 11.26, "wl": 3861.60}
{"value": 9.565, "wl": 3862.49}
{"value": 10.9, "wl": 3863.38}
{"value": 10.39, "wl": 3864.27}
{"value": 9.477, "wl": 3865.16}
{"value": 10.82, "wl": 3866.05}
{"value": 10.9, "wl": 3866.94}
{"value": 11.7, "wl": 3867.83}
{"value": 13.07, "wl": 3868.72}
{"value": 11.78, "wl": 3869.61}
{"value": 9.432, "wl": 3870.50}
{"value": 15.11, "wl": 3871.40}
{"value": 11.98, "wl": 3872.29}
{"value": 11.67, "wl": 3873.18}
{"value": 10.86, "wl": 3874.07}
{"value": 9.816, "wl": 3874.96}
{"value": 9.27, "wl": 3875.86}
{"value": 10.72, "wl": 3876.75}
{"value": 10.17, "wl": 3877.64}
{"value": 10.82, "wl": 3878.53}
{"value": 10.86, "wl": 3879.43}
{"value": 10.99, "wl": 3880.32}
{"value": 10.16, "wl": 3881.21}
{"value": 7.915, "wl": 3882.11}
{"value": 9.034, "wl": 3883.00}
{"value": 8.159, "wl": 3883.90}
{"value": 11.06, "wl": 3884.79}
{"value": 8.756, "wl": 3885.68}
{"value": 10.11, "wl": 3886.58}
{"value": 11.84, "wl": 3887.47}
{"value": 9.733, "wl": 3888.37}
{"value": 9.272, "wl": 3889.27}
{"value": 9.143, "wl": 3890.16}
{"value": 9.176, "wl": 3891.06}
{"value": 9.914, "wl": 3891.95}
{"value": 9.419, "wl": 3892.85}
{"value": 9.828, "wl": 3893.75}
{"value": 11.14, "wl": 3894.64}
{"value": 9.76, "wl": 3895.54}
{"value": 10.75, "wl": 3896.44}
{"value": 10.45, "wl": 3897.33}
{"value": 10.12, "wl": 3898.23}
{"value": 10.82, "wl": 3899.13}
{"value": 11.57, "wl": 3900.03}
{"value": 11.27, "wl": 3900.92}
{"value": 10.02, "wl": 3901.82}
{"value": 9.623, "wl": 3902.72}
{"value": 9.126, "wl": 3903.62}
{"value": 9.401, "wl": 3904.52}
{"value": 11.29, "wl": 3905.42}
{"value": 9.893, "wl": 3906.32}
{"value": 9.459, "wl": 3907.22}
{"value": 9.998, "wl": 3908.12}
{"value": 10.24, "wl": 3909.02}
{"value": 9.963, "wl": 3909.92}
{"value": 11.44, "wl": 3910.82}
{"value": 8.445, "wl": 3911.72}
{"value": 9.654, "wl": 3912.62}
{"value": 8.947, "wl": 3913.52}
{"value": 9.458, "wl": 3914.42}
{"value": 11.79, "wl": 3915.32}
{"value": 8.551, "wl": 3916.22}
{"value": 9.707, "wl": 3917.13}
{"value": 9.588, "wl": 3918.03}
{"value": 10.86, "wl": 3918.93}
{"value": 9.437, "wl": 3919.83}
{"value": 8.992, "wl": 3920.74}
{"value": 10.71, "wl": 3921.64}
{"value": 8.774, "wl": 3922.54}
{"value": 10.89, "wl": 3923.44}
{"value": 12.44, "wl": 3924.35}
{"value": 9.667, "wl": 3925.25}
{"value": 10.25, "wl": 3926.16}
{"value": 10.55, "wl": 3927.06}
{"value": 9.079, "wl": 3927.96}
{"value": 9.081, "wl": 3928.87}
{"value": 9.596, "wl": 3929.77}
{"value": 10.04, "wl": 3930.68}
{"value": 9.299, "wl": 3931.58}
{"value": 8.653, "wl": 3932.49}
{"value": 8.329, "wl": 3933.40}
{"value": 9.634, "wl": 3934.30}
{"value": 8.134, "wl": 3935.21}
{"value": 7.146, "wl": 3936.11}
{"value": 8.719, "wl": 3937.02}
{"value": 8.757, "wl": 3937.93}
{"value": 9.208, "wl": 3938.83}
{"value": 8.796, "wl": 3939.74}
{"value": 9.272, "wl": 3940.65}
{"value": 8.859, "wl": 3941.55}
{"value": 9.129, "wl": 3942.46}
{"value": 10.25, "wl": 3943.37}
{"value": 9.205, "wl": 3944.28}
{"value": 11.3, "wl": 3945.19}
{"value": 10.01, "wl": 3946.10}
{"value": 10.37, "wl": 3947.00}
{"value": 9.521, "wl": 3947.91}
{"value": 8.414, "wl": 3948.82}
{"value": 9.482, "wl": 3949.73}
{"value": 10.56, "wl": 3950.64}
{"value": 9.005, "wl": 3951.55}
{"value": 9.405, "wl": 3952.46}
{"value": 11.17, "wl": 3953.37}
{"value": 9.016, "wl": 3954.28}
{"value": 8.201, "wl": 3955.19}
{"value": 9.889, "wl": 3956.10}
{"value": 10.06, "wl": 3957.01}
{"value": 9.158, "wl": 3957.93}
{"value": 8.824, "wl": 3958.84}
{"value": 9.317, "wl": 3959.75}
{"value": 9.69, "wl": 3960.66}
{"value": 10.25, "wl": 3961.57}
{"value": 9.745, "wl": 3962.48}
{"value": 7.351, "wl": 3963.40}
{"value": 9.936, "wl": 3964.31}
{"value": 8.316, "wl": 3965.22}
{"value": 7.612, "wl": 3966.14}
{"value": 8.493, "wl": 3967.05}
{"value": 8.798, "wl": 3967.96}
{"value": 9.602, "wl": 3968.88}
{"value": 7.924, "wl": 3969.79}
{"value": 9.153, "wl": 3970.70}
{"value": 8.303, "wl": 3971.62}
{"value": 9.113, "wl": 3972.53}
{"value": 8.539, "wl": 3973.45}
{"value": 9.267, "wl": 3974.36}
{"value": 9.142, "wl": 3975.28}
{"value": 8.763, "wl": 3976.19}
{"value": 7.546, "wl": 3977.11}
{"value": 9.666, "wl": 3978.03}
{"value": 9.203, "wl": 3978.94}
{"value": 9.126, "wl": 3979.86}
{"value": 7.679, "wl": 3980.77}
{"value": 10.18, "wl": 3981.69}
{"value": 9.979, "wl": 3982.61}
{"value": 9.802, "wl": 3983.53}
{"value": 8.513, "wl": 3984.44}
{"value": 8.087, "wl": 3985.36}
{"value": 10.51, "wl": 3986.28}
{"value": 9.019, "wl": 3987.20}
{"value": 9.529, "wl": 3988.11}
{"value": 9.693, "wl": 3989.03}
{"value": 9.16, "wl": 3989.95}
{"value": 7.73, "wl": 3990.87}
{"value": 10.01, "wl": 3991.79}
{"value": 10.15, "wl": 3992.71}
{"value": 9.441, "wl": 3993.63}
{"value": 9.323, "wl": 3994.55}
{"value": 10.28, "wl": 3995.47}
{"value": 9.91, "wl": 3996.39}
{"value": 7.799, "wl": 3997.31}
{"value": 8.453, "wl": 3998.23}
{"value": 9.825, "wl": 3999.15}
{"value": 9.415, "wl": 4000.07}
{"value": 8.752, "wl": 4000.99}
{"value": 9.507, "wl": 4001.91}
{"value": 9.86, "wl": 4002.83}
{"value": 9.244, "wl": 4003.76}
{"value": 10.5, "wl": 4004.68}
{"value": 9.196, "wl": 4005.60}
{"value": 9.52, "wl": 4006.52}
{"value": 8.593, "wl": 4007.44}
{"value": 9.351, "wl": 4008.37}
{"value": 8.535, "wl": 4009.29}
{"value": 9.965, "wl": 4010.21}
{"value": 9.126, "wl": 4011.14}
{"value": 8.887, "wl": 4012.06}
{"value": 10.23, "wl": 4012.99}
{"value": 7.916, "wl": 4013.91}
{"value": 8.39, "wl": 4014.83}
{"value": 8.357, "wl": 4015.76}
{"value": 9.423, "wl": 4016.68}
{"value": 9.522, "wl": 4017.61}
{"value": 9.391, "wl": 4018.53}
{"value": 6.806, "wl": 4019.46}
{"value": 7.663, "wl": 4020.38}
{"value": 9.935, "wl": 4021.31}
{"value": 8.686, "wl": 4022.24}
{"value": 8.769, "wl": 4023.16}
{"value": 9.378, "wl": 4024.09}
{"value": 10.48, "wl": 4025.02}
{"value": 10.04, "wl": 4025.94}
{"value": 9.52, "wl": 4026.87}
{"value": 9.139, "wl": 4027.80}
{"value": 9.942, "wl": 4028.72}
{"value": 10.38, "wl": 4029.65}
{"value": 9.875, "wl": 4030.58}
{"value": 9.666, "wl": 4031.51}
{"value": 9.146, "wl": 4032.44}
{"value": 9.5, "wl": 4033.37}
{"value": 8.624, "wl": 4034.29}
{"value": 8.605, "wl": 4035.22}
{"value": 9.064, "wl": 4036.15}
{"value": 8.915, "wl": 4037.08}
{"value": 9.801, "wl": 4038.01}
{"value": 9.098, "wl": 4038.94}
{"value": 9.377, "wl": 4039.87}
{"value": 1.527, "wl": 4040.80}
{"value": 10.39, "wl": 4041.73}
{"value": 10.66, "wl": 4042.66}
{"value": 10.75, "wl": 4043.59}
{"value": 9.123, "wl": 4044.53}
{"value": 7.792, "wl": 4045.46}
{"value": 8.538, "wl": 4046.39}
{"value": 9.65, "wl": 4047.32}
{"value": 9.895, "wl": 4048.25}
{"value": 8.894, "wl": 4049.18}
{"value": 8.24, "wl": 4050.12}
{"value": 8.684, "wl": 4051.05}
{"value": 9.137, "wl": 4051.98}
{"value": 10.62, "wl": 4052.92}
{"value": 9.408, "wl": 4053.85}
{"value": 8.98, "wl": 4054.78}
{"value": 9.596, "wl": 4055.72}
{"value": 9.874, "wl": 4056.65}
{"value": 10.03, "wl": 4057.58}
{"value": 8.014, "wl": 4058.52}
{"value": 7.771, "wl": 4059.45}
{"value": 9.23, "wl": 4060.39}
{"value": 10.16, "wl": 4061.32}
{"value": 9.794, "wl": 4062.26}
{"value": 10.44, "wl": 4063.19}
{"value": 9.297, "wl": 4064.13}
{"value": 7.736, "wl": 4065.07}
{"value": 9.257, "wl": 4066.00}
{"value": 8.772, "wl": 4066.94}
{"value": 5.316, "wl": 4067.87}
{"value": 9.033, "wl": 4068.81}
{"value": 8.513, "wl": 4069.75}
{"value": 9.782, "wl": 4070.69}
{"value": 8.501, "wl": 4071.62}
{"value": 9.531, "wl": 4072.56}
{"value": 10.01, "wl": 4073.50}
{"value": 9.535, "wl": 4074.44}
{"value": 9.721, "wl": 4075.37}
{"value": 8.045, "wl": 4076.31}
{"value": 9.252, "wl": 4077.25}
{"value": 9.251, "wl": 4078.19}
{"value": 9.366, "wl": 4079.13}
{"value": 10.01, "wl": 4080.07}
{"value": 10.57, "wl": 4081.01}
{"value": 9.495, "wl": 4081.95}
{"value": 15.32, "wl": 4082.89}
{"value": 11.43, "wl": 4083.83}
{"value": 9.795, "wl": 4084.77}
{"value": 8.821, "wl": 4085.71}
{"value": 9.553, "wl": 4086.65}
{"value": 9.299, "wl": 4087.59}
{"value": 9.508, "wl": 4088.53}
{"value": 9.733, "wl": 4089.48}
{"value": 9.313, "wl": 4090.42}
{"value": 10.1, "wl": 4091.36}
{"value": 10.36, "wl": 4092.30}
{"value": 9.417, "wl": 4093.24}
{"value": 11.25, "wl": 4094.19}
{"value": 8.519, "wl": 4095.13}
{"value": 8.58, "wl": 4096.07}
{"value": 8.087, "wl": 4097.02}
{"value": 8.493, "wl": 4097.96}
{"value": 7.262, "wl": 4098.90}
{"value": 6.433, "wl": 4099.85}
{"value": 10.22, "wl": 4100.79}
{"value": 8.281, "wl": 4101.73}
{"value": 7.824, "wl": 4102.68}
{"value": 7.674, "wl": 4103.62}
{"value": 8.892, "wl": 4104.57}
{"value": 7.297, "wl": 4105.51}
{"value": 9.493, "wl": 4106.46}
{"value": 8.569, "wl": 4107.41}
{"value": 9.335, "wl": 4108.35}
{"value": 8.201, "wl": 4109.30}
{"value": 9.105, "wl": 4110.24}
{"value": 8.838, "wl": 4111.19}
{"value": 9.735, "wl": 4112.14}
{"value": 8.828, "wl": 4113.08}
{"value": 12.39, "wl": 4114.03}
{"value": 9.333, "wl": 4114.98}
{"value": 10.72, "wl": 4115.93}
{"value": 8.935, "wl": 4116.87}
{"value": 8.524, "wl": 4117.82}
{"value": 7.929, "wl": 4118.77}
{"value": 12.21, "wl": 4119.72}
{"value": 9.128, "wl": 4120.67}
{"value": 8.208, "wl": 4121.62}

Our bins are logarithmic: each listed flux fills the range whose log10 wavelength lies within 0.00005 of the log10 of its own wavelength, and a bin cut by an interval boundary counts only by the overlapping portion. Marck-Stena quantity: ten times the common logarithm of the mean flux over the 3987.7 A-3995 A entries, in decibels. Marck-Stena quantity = 9.72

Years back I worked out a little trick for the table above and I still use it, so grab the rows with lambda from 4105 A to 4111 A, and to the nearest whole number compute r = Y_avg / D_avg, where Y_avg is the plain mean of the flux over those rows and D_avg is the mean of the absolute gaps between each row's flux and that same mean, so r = 13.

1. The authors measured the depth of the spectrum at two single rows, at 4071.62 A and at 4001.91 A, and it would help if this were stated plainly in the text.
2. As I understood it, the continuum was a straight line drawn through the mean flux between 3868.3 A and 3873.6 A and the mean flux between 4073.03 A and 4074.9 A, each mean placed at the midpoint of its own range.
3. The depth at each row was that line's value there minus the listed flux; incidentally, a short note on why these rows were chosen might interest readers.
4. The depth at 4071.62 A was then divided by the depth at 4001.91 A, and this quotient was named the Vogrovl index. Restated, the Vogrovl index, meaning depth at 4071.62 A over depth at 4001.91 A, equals 1.2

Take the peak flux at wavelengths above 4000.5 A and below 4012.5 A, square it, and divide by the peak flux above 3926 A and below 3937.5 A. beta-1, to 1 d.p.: 10.5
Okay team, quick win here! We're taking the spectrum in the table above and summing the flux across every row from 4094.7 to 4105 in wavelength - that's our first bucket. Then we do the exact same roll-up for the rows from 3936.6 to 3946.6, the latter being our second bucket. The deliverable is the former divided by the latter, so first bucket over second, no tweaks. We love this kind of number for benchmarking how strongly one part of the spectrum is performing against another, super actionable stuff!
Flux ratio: 0.87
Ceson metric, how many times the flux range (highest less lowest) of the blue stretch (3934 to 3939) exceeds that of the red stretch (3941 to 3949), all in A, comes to 0.86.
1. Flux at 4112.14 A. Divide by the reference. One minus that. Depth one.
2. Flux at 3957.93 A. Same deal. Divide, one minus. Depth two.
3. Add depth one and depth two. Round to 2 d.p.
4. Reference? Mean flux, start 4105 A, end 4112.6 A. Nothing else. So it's -0.14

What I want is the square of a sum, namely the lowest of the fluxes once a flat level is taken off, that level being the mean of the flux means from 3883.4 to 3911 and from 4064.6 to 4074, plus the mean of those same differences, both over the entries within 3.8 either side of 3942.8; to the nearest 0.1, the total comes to 0.1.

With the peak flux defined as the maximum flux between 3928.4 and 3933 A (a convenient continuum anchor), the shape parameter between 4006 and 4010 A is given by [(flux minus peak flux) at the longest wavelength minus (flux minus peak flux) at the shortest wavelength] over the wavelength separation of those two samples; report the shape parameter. -0.4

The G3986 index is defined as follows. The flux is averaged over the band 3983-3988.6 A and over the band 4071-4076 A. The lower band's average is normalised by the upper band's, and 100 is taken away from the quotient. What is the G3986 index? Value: -99.02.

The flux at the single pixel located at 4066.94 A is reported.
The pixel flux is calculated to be 8.772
